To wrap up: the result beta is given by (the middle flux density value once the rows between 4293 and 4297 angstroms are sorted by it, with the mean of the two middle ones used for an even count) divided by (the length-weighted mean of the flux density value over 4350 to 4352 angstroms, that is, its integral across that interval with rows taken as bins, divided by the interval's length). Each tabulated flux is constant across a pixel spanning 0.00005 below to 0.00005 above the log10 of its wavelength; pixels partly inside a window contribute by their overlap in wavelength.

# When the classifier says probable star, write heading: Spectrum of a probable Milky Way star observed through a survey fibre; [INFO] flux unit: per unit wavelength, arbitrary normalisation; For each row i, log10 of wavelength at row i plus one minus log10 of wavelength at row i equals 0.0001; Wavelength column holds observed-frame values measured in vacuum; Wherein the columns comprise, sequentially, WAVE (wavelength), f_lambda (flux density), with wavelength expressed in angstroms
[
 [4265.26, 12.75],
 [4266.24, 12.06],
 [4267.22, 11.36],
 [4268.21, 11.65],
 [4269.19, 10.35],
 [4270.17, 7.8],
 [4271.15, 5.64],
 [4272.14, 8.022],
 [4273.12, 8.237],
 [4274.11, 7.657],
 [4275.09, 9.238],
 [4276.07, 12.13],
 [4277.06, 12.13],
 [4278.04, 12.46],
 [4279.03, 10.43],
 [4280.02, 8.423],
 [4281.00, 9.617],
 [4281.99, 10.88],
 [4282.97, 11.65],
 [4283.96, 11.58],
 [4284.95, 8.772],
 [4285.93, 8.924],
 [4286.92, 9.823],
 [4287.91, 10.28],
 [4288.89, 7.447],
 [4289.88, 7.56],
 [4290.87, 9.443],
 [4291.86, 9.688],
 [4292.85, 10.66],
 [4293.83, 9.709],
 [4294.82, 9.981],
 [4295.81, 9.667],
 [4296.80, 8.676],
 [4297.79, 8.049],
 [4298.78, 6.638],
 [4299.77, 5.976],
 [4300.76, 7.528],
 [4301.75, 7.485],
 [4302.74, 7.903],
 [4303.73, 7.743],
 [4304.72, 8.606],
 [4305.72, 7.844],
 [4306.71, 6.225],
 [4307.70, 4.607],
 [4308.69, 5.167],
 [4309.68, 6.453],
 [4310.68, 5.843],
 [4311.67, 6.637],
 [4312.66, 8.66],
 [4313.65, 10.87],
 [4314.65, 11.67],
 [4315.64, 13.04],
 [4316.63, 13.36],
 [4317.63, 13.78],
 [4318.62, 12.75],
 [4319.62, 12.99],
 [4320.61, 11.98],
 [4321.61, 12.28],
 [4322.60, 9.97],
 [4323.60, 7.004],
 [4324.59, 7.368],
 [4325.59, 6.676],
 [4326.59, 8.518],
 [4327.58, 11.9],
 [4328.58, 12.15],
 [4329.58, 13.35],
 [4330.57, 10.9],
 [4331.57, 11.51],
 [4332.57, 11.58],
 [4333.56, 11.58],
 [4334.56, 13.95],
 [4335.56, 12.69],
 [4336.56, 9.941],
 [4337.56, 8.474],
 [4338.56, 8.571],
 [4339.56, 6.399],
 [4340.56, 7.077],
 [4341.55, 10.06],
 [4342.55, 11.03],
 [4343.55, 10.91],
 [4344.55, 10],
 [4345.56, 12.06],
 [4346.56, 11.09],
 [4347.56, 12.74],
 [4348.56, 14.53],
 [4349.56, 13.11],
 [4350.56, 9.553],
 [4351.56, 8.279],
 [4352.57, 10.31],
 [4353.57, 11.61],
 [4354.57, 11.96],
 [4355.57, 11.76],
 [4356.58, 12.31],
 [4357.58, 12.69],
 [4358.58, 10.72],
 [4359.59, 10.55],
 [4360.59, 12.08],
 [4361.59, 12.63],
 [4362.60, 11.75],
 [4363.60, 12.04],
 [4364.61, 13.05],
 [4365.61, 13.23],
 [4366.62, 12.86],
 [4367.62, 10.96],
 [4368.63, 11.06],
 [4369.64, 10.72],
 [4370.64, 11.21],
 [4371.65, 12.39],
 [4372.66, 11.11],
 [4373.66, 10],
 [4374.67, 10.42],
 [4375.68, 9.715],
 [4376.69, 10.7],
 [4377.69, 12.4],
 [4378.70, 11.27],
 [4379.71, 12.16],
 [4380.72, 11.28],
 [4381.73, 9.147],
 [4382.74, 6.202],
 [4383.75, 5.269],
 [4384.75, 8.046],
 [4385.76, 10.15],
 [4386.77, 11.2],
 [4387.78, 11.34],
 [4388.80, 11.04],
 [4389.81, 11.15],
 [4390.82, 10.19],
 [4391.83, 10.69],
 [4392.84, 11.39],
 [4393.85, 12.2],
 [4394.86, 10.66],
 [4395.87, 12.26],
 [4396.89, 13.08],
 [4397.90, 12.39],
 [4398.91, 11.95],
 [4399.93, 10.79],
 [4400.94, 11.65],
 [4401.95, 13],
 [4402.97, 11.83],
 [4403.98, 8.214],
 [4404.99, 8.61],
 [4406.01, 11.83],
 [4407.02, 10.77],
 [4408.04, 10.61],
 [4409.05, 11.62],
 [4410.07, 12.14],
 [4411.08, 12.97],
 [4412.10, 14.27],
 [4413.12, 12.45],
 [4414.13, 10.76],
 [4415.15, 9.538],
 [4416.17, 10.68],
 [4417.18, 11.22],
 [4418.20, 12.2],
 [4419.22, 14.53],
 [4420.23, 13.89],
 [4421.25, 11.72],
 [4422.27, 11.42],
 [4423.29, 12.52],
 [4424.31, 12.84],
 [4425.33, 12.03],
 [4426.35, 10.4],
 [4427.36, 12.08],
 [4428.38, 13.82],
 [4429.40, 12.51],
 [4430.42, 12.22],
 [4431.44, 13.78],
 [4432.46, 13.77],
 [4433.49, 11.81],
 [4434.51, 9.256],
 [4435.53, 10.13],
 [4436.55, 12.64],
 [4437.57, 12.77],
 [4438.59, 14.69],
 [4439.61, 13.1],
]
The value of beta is 1.07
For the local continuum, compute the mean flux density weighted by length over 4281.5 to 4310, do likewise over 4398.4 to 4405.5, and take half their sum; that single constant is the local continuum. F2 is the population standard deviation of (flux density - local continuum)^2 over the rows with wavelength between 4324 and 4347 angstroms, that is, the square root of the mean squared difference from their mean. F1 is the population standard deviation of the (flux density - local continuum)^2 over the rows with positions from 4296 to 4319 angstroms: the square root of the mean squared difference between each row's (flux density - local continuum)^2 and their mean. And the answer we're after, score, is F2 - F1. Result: -2.0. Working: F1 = 6.58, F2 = 4.6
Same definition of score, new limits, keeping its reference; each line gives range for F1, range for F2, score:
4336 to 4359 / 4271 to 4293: -1.8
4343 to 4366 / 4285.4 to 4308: 0.5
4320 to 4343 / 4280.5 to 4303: -1.2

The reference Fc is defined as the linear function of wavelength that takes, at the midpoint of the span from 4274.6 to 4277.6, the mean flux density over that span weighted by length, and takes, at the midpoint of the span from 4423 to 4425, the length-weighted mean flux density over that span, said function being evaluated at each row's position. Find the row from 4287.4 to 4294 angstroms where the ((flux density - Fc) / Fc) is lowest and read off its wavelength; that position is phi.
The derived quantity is 4288.89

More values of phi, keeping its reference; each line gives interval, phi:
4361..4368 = 4367.62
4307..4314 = 4307.70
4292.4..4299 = 4298.78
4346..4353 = 4351.56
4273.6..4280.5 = 4274.11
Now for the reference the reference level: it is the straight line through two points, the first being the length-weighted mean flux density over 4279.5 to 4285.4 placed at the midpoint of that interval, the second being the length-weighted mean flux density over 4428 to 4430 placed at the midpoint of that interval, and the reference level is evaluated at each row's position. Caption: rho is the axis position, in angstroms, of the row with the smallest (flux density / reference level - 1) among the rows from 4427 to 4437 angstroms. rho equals 4434.51 angstroms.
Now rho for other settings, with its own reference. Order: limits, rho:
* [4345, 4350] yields 4346.56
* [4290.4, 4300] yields 4299.77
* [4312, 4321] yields 4312.66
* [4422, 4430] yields 4426.35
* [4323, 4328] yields 4325.59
